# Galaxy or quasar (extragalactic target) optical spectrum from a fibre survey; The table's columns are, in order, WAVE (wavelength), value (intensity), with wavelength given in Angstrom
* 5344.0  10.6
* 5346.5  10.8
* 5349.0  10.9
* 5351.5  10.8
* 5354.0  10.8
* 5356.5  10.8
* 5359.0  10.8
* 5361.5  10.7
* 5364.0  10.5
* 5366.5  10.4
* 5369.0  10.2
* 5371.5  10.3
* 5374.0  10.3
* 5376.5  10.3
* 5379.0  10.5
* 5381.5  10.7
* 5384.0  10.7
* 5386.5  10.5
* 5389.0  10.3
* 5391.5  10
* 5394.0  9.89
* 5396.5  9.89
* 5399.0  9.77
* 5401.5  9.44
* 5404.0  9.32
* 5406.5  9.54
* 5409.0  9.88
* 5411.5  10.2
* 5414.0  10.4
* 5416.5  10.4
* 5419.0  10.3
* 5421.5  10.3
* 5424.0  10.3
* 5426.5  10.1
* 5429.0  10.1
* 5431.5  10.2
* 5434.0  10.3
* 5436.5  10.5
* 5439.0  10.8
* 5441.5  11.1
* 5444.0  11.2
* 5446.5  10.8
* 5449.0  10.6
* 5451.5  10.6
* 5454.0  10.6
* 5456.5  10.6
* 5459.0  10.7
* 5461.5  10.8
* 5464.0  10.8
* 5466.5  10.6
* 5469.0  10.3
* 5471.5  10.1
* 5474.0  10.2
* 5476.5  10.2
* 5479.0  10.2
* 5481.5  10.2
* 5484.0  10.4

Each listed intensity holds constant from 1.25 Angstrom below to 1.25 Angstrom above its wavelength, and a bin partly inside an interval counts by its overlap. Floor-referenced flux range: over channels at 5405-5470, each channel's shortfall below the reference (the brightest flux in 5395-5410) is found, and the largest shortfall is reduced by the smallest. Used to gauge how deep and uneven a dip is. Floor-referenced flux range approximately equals 1.66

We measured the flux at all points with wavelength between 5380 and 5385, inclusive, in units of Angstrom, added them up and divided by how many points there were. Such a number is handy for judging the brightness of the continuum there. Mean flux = 10.7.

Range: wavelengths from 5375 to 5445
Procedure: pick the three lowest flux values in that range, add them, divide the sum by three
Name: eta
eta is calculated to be 9.4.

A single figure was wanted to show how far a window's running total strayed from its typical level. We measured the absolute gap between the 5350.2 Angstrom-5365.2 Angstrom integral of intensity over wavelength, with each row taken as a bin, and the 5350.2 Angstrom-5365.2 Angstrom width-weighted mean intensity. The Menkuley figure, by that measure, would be 150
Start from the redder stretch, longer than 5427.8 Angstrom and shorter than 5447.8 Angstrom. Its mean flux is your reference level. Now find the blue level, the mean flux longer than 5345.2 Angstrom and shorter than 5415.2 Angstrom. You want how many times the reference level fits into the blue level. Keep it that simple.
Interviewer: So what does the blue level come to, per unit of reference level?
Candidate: 0.970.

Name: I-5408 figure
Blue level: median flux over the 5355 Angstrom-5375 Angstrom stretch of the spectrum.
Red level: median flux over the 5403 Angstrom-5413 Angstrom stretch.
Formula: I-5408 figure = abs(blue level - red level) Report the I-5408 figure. 0.74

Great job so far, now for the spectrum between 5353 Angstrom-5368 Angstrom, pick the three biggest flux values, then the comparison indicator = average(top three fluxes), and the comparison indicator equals 10.8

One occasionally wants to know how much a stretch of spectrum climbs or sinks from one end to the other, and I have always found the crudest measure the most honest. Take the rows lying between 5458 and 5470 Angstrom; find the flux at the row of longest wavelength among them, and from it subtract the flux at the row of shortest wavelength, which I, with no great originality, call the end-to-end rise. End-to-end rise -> -0.40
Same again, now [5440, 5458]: -0.50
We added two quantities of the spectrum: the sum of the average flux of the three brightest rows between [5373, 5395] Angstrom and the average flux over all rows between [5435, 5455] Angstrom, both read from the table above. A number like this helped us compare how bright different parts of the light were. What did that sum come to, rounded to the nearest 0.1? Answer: 21.4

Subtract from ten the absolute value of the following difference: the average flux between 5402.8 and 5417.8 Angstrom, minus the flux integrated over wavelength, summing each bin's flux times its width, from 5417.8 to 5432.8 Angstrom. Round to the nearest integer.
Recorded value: -133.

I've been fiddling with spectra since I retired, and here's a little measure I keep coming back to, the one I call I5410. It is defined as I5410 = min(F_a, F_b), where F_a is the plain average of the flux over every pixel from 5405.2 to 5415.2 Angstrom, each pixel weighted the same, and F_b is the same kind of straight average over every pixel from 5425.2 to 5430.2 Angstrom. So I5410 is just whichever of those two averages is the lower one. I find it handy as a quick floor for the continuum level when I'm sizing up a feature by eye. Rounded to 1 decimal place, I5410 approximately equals 10.0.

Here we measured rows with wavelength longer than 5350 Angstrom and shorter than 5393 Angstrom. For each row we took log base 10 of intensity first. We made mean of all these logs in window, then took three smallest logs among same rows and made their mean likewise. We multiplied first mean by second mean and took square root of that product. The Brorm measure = 1.01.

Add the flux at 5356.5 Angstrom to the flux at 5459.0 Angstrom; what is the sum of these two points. 21.5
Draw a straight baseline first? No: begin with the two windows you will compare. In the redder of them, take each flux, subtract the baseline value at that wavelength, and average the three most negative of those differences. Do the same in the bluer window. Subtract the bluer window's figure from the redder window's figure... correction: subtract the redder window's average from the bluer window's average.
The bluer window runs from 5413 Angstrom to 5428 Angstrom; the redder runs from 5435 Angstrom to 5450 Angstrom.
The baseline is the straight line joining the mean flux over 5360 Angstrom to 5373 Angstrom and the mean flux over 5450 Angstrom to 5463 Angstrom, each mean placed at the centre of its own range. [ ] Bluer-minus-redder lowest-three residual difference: -0.3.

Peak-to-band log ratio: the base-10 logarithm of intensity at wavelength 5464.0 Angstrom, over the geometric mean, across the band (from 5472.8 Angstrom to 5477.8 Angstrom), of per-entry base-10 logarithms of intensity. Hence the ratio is 1.02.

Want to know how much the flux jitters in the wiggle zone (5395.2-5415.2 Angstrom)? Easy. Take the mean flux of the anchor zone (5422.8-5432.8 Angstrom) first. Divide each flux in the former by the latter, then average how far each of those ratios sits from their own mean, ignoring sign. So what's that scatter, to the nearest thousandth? 0.028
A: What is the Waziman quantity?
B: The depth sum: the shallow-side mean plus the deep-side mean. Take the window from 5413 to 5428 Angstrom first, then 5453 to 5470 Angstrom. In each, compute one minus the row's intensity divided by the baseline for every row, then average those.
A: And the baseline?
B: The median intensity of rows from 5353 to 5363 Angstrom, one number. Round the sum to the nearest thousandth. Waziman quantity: 0.062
